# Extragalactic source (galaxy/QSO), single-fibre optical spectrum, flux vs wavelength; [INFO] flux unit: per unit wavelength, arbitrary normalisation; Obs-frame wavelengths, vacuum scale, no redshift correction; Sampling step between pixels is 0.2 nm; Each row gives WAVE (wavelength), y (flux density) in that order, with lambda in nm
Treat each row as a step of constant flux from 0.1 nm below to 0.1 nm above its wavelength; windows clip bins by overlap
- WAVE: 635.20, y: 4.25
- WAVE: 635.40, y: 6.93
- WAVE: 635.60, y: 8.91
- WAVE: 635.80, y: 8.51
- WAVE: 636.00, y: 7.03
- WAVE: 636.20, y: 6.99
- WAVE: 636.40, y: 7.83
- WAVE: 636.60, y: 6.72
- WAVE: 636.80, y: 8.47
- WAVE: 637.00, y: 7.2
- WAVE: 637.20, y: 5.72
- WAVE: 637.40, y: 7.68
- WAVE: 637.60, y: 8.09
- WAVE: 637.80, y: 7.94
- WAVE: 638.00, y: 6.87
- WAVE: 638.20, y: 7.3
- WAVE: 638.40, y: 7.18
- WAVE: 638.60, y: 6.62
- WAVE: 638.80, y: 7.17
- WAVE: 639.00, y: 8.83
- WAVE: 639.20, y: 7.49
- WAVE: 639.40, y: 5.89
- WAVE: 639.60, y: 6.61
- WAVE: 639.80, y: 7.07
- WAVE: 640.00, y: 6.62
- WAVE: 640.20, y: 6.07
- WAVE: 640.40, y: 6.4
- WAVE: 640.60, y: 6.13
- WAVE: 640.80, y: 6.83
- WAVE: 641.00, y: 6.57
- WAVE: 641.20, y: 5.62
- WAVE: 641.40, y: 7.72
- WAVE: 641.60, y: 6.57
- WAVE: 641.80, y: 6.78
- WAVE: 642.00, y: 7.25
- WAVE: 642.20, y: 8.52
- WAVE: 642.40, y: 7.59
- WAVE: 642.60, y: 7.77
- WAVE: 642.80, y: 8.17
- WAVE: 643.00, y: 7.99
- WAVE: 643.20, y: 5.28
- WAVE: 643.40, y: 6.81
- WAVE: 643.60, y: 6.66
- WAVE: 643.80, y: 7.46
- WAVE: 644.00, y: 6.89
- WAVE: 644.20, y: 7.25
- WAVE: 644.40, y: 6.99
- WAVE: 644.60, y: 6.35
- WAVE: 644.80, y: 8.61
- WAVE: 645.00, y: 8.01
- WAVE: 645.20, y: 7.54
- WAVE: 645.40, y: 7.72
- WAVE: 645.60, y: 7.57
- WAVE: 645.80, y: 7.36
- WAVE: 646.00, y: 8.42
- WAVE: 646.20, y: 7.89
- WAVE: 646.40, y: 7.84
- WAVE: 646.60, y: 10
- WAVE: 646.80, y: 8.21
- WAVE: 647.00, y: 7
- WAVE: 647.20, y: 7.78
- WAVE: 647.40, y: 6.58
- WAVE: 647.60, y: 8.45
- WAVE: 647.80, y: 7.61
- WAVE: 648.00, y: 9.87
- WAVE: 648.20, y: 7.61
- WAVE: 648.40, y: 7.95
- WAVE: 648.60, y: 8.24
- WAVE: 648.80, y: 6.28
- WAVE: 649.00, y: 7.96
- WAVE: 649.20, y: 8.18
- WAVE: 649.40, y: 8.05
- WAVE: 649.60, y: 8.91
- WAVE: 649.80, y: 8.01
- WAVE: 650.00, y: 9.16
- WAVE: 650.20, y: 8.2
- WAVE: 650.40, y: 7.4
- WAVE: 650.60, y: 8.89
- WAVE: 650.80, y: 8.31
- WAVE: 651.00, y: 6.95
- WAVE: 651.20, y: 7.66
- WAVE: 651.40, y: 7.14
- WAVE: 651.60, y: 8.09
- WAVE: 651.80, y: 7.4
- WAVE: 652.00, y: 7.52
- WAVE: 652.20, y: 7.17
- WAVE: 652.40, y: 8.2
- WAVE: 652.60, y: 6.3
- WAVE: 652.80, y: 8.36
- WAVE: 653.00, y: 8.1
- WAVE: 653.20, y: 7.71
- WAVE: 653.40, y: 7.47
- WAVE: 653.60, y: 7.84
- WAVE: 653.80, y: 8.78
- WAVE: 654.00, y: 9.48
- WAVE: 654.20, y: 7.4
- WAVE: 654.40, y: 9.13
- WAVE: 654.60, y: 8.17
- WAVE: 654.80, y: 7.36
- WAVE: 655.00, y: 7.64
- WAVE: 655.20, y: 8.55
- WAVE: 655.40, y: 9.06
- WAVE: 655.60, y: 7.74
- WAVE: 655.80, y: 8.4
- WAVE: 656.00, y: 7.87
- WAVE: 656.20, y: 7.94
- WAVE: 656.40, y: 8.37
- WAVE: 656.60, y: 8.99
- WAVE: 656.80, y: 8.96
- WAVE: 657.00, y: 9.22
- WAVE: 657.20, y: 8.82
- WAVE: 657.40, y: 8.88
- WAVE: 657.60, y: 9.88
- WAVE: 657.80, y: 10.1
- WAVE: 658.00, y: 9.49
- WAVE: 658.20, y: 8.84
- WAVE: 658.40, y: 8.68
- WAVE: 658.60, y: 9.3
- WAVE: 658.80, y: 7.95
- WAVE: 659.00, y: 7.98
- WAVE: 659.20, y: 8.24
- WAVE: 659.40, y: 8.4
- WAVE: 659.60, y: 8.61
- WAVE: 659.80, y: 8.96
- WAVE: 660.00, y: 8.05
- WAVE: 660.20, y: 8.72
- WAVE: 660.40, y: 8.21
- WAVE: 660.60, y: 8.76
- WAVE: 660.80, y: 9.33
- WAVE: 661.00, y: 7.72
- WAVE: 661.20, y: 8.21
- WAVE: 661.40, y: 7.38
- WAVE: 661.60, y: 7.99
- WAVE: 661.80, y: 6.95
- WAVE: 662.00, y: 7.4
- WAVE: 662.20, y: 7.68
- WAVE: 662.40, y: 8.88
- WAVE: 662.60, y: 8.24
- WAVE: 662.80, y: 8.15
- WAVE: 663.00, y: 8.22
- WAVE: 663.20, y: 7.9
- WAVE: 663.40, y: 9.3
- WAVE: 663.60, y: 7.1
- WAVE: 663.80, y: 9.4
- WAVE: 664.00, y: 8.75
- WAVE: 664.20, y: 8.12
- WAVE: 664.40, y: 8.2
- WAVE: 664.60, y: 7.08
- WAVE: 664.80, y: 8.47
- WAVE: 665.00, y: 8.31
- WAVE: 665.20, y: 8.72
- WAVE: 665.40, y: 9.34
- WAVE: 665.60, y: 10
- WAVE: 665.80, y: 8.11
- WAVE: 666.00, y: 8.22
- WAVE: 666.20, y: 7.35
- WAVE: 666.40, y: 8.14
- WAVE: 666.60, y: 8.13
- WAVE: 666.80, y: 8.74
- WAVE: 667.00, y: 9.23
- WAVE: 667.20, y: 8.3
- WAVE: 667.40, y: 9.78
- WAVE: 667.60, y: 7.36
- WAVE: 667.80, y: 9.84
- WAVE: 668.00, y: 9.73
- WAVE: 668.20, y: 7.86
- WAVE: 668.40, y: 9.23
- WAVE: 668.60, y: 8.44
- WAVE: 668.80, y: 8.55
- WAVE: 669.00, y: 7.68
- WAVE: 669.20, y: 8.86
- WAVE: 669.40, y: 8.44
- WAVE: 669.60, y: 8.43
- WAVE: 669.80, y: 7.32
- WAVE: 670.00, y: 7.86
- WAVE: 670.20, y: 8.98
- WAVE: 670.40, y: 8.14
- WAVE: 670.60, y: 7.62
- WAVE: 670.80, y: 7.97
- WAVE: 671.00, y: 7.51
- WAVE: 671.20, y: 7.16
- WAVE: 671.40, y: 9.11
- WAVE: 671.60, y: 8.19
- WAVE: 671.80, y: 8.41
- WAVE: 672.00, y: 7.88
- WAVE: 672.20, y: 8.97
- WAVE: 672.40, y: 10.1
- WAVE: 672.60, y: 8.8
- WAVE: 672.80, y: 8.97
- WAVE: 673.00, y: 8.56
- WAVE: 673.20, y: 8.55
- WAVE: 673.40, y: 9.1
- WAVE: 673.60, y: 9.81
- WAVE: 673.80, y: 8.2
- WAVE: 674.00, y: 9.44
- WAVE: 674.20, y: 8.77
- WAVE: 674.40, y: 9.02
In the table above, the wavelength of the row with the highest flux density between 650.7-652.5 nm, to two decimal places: 650.80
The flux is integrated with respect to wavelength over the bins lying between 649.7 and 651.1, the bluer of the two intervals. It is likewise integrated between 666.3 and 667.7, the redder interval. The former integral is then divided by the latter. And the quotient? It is 0.95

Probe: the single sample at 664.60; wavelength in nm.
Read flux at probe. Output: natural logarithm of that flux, 2.0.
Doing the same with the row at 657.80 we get 2.3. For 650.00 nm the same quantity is 2.2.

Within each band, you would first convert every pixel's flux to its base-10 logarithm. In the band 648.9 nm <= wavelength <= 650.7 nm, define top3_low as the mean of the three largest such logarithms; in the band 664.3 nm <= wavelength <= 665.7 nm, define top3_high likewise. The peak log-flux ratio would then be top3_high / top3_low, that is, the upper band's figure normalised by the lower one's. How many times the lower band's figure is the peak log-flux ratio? 1.02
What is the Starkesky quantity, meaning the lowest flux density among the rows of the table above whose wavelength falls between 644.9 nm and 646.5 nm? 7.36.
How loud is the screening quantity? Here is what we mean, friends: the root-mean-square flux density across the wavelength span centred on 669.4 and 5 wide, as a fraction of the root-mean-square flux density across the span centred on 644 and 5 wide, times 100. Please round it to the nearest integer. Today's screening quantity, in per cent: 113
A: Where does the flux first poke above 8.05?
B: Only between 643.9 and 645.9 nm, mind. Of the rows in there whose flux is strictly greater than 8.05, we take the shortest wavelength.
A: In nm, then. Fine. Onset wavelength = 644.80 nm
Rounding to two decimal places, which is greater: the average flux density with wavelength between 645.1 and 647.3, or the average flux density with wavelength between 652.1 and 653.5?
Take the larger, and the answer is 7.94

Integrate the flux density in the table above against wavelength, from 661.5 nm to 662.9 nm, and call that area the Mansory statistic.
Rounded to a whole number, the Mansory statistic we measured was 11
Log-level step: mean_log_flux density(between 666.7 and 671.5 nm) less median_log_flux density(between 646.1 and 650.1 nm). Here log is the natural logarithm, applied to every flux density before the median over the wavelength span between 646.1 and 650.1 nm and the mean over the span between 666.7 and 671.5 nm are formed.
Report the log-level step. 0.049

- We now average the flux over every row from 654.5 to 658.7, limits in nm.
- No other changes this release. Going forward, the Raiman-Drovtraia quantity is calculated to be 8.68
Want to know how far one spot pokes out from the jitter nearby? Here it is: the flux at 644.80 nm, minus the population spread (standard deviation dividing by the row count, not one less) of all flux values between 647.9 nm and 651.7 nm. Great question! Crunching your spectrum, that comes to 7.8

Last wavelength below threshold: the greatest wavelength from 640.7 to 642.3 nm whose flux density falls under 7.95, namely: 642.00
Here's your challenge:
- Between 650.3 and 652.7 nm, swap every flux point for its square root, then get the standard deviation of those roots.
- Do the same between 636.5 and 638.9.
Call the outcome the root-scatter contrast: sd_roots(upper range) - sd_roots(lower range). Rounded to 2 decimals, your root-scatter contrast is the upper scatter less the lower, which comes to -0.01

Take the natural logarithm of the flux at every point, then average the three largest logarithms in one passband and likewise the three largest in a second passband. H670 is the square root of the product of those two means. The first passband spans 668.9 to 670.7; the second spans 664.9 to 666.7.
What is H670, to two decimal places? 2.20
